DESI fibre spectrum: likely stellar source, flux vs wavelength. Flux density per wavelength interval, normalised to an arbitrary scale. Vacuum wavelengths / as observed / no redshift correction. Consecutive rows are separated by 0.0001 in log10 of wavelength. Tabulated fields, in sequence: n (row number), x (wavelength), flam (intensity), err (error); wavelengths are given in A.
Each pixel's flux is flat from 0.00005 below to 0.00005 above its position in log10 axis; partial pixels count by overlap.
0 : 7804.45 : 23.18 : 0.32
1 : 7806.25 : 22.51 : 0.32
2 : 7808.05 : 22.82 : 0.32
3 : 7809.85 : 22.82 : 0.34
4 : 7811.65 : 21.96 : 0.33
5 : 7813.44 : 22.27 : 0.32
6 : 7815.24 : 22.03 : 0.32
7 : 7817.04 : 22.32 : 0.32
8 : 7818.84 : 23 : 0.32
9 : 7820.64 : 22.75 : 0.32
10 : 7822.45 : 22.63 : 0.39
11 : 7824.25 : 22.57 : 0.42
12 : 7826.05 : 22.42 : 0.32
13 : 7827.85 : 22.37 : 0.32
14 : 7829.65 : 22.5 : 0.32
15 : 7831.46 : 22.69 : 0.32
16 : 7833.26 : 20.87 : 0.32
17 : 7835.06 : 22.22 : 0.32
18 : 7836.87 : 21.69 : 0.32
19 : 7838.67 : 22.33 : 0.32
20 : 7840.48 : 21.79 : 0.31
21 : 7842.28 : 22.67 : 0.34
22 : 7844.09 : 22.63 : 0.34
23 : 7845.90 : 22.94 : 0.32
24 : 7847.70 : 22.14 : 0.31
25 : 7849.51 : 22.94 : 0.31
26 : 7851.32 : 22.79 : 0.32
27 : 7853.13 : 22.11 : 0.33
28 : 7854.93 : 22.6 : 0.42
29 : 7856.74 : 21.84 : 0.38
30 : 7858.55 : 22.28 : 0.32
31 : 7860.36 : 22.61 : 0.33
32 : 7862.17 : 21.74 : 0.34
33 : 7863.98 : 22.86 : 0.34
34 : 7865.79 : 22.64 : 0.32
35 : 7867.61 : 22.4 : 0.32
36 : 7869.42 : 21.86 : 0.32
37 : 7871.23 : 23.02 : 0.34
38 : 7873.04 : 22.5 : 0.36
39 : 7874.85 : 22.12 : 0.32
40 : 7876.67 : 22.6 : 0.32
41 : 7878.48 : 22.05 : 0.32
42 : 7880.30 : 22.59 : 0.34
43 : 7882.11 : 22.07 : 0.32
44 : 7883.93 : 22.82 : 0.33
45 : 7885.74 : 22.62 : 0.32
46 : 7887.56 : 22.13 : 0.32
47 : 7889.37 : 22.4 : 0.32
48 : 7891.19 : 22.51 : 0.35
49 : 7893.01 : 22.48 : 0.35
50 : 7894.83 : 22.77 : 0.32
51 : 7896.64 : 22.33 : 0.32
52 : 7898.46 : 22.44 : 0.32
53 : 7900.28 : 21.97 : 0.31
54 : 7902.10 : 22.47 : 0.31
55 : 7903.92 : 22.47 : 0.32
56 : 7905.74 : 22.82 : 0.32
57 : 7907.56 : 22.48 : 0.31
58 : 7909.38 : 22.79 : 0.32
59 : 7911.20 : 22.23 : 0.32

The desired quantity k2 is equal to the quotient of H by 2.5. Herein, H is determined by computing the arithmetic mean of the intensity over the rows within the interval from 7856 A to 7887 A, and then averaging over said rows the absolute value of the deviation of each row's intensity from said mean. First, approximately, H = 0.33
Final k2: 0.130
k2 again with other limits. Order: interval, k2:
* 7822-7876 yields 0.142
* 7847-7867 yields 0.142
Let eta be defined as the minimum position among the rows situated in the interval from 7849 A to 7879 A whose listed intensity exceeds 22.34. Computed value 7849.51 A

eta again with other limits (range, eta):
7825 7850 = 7826.05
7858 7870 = 7860.36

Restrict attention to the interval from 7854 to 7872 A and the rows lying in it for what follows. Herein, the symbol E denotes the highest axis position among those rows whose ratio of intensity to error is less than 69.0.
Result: 7871.23 A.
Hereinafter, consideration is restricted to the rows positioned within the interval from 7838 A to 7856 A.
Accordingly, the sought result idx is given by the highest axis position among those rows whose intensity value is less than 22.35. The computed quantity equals 7853.13 A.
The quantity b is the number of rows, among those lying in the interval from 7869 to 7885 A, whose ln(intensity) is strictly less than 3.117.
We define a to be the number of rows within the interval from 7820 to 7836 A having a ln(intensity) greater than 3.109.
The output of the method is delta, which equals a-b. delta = 1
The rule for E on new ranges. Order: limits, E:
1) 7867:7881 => 7880.30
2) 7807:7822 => 7815.24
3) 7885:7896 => 7893.01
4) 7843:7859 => 7856.74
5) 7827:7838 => 7836.87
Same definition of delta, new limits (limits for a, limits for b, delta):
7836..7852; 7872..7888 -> 0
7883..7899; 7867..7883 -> 1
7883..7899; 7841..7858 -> 4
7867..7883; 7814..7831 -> -1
